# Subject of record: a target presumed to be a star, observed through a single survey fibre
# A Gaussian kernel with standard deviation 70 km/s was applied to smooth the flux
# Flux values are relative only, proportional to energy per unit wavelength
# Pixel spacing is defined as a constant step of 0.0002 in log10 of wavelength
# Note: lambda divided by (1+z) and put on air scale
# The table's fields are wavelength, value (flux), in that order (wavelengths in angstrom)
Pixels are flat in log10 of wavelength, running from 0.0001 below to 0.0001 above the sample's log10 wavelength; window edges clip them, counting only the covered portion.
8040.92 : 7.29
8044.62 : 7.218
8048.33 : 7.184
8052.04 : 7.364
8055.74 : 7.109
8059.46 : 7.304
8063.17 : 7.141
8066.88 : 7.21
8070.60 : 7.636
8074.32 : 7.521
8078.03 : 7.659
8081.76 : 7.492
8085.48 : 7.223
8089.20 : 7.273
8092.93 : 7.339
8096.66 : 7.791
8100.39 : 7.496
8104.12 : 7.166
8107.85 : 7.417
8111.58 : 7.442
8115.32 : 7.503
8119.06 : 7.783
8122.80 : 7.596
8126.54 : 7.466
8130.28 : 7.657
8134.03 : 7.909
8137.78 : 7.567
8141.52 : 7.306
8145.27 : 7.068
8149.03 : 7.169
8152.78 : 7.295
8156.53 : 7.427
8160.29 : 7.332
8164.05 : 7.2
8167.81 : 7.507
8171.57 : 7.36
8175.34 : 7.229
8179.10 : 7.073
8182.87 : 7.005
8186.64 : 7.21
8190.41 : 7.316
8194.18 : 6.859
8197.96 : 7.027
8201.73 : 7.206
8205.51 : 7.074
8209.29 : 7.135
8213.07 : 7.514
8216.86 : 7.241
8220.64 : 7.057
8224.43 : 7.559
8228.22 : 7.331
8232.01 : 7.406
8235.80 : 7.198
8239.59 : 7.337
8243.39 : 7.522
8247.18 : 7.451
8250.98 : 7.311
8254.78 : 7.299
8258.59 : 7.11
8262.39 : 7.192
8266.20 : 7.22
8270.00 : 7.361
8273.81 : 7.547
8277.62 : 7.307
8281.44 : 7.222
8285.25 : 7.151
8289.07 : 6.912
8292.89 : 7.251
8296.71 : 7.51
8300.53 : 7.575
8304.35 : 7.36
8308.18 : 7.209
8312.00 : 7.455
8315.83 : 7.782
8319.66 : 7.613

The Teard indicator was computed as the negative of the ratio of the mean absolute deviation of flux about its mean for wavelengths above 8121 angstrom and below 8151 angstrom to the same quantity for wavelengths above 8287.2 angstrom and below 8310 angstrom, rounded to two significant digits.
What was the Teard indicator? -1.2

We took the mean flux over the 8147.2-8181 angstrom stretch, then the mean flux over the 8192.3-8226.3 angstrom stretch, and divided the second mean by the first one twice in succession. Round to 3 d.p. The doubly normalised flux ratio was 0.135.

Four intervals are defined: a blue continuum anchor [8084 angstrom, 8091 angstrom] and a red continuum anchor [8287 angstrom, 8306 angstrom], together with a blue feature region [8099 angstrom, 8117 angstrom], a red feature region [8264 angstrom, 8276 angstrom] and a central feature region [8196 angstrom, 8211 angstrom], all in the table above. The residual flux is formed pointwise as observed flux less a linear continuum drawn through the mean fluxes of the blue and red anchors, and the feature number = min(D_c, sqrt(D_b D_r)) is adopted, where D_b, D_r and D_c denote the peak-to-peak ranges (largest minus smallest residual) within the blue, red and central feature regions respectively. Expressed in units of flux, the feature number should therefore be 0.18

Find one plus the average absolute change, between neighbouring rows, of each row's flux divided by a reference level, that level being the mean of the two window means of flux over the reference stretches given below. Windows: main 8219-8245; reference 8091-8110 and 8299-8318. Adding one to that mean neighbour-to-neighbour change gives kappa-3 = 1.03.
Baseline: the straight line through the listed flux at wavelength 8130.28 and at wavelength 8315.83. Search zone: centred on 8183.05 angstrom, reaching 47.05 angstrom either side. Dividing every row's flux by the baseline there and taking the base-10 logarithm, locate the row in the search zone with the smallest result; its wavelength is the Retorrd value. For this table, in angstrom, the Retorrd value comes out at 8194.18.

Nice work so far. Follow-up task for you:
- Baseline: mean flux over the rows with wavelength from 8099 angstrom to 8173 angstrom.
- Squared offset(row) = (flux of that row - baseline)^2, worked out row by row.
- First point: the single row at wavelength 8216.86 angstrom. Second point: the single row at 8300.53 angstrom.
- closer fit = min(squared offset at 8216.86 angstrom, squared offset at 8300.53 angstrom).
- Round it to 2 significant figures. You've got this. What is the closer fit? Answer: 0.020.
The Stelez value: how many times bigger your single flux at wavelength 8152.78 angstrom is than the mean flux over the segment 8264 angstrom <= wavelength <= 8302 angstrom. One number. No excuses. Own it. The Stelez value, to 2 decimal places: 1.00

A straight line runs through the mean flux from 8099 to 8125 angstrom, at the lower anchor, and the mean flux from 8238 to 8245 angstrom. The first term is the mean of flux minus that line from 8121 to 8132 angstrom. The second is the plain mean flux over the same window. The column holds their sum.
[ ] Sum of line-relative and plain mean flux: 7.67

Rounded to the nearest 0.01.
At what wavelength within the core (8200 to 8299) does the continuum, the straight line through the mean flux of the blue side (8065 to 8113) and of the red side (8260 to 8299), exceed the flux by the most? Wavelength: 8289.07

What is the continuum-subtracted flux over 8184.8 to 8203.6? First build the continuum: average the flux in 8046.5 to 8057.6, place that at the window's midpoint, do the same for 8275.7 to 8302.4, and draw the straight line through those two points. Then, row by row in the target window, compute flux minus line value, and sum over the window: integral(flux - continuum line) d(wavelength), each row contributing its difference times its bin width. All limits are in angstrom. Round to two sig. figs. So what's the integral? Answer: -2.4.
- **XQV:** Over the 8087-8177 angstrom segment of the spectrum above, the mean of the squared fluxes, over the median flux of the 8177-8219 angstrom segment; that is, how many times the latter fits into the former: 7.7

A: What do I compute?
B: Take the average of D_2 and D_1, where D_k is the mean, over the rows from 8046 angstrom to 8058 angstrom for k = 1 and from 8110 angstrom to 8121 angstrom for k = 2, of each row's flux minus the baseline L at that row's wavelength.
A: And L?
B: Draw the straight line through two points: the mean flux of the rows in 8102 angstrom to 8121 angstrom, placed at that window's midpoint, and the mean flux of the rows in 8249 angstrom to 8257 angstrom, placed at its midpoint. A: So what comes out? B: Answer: -0.10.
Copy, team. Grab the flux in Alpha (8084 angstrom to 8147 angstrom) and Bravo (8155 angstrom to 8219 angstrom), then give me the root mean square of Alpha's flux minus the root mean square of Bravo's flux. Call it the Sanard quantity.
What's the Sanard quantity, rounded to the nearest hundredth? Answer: 0.25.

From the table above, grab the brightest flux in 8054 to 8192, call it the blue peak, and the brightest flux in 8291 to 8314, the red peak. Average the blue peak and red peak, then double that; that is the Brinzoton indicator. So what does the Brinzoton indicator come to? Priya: 15.5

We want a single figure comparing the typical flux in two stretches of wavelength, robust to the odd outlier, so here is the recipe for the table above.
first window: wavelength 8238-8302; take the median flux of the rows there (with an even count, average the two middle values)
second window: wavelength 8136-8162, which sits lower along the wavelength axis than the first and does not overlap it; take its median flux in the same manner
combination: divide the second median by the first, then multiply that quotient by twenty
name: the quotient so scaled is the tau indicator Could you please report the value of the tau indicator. 20.0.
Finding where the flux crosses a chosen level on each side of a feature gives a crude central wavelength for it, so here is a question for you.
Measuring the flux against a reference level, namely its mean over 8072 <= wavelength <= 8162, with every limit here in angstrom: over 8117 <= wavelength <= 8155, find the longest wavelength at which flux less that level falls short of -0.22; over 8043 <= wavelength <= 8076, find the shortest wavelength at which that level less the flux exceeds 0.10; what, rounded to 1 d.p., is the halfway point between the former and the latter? 8096.8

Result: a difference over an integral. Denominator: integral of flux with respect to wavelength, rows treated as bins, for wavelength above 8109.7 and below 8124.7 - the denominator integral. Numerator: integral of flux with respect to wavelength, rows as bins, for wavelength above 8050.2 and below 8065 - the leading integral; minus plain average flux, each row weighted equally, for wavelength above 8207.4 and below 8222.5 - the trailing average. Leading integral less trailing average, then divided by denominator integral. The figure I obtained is 0.88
